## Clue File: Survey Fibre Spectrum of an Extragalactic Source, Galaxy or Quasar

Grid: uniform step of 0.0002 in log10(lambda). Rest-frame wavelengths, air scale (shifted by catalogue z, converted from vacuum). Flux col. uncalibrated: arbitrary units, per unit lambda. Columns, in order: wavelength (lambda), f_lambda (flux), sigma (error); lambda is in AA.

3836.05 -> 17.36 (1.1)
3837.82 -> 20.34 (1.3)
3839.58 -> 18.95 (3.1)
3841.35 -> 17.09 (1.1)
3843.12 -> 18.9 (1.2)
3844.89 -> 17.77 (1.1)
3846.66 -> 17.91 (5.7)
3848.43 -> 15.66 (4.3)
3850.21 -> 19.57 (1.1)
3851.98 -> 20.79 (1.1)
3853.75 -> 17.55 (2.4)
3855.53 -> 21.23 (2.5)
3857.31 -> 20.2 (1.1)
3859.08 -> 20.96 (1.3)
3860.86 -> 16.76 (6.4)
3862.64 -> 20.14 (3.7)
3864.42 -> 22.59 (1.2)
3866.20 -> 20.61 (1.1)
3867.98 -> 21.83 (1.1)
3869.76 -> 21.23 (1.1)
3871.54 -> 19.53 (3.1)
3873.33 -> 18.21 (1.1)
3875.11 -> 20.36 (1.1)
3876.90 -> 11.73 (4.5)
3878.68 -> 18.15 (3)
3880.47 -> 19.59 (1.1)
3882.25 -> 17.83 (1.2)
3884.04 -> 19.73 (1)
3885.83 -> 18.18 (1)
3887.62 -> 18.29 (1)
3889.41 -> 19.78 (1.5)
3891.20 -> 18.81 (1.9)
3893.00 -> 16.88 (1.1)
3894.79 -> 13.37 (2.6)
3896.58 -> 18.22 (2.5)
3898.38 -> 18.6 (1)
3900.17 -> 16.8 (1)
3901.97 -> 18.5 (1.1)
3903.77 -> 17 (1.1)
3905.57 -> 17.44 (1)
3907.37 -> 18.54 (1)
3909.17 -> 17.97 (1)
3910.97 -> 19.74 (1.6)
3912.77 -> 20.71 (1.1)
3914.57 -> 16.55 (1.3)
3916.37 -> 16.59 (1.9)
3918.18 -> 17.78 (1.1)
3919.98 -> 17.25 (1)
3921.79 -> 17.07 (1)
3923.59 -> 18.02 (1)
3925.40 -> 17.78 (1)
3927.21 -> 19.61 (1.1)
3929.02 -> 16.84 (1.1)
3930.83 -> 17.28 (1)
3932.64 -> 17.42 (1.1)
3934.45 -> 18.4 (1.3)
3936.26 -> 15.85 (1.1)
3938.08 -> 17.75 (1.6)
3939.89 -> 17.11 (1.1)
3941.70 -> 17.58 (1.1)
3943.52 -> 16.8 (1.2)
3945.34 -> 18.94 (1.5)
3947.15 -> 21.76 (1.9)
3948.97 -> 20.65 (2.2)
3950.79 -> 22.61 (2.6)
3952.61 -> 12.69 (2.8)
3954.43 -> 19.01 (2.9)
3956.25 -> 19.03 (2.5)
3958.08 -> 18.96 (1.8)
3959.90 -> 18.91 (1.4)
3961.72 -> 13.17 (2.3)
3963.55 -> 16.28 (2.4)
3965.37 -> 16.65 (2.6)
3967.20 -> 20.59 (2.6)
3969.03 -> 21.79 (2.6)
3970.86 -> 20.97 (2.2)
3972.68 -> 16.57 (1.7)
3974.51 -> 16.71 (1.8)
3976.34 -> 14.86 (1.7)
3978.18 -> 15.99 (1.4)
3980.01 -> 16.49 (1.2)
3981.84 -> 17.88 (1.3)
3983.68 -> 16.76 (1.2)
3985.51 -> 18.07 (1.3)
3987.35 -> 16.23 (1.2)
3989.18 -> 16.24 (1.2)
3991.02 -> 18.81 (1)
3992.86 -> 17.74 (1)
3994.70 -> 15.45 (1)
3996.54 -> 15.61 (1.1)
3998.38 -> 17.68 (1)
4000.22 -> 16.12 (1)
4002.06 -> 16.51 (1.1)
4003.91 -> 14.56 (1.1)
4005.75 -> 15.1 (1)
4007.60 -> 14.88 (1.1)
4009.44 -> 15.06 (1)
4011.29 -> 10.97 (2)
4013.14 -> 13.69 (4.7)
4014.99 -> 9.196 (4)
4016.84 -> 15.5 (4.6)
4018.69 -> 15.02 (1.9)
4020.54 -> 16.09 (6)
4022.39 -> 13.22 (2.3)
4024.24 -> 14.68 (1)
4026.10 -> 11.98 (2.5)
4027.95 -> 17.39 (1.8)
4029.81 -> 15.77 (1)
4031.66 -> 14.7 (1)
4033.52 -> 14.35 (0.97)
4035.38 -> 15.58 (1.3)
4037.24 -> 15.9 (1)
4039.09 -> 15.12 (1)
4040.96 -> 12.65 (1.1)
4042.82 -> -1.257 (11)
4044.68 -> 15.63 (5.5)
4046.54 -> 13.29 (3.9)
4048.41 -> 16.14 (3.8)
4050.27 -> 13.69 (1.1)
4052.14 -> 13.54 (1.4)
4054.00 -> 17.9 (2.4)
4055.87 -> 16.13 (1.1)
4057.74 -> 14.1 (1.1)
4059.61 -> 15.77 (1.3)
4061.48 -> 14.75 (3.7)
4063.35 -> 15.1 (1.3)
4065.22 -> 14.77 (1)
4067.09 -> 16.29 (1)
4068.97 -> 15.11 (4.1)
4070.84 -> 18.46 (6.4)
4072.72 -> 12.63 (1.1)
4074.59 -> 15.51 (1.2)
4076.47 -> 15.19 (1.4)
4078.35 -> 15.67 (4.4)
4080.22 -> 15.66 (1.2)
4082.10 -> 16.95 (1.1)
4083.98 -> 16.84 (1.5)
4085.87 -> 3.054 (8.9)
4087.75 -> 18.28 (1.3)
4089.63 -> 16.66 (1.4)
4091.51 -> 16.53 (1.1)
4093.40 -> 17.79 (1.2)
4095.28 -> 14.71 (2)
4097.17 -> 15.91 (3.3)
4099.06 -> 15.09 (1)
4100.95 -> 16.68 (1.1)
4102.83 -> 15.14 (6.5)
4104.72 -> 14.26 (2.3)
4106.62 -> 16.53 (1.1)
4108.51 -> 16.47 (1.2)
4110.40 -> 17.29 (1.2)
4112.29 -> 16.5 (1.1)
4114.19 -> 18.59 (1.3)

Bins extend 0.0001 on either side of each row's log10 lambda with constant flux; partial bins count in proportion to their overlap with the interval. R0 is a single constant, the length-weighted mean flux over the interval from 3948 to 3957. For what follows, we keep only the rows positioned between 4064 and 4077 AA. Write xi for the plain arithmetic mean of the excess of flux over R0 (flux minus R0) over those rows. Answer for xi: -3.4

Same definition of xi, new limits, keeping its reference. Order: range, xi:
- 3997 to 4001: -1.9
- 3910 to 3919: -0.5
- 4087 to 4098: -2.2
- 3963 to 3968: -1.0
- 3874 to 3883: -1.3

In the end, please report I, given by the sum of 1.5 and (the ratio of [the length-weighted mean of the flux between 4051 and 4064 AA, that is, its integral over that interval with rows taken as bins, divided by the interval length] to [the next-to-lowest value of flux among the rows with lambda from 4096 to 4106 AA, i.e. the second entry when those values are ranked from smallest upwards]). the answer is 2.51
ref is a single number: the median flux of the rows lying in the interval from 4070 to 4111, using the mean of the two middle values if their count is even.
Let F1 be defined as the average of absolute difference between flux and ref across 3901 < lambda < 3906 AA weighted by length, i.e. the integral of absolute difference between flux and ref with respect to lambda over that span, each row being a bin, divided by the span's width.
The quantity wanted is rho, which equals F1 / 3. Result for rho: 0.5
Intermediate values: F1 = 1.5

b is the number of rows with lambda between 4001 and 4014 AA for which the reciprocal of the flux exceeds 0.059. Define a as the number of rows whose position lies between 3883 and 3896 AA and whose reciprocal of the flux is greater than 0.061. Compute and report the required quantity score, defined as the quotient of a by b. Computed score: 0.1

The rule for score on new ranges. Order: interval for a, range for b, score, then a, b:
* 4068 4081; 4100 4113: 1.0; 6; 6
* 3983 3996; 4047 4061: 0.5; 3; 6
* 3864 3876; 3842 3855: 0.0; 0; 1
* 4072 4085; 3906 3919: 2.5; 5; 2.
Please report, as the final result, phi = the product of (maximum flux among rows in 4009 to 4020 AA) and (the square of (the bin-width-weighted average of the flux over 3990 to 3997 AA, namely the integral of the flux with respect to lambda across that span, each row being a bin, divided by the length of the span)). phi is 4461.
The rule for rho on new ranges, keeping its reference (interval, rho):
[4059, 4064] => 0.3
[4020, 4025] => 0.5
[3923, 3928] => 0.8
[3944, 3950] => 1.3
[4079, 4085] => 0.3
